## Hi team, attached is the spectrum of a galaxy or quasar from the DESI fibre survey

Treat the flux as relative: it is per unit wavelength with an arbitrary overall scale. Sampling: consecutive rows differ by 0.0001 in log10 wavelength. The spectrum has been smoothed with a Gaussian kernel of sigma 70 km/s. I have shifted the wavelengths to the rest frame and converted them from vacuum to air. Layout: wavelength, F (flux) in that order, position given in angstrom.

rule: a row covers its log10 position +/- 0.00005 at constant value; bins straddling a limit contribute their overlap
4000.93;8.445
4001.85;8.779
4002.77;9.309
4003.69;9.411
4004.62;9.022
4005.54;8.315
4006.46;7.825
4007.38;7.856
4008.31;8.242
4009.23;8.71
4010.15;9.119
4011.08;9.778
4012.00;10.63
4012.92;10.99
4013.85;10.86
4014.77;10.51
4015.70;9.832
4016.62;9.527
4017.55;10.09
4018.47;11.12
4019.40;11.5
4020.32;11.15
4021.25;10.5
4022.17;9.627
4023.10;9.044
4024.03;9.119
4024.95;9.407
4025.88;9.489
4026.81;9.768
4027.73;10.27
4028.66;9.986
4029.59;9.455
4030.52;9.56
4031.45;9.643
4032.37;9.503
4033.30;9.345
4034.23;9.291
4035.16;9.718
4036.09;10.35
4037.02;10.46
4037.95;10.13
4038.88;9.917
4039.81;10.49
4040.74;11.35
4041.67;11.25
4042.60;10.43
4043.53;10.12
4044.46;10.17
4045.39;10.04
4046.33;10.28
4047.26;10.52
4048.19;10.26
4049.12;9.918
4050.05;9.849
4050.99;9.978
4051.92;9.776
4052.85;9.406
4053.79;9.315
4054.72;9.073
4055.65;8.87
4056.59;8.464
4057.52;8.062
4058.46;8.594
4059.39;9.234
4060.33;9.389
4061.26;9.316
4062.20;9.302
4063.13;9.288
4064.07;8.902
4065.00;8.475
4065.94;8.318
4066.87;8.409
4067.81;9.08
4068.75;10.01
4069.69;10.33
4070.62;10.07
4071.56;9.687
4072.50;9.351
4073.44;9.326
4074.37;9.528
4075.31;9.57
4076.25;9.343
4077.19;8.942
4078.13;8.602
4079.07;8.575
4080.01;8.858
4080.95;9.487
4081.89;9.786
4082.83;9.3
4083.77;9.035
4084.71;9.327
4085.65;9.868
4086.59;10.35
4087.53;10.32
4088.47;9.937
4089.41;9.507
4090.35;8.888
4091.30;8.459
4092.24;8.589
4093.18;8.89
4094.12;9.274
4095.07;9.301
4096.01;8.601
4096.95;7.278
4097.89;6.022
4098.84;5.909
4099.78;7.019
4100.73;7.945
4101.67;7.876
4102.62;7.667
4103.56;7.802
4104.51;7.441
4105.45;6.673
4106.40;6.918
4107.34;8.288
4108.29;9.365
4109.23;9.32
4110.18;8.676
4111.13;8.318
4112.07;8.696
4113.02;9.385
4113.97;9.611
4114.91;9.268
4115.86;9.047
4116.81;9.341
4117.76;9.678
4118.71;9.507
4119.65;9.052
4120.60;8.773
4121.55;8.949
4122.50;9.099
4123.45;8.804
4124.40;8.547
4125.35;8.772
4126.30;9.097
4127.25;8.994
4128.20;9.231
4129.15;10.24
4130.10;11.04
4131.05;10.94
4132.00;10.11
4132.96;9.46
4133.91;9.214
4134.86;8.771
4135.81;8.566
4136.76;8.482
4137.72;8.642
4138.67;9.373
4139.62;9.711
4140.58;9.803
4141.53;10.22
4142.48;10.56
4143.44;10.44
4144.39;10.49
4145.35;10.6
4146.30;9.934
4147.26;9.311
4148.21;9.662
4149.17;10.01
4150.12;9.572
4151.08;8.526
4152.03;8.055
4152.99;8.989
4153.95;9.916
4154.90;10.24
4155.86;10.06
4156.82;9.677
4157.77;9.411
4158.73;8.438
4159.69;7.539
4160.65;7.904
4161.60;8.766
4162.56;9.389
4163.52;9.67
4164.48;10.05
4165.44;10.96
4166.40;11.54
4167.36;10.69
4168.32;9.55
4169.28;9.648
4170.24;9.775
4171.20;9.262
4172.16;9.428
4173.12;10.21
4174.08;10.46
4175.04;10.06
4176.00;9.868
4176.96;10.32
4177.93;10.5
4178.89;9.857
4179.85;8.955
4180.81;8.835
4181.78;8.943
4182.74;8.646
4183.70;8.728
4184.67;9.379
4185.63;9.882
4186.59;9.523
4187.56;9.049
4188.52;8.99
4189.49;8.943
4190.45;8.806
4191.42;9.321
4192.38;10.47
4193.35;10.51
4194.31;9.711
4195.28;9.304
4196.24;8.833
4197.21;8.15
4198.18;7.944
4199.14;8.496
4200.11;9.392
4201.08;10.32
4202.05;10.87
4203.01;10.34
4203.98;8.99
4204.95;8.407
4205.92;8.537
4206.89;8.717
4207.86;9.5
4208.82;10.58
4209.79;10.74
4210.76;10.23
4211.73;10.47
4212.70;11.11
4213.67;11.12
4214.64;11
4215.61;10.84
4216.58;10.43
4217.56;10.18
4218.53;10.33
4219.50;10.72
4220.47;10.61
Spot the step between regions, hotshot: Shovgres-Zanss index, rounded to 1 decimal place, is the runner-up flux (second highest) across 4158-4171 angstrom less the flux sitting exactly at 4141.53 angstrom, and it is 0.7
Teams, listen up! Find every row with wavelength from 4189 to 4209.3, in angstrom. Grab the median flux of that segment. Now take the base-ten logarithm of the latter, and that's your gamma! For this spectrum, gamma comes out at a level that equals 0.97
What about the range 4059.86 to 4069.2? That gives 0.96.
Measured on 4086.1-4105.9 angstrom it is 0.93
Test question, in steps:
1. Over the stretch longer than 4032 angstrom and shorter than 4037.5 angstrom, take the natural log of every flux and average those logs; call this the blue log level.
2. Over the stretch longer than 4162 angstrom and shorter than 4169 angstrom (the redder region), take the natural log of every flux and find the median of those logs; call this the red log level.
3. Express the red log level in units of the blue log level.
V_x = 1.01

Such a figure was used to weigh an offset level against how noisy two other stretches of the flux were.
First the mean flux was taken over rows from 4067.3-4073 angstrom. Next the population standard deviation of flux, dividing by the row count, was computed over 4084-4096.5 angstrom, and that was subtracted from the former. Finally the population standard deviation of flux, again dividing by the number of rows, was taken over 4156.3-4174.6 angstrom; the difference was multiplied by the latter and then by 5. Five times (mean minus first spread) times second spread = 44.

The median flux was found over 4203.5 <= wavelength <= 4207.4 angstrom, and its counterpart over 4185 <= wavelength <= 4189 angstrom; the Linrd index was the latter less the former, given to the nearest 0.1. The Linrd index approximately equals 0.7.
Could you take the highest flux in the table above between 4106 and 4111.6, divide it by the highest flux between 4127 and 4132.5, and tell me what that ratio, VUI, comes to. 0.85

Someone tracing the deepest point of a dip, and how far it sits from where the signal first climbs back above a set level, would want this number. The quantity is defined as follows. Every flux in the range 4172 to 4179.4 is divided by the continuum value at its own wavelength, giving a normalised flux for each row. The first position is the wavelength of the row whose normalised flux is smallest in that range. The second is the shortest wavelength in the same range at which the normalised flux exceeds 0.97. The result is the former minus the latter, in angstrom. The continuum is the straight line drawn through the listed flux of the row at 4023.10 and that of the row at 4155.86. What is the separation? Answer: -1.0 angstrom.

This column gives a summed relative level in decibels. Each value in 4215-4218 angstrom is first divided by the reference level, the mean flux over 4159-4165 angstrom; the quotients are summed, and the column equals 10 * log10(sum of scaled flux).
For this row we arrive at 5.5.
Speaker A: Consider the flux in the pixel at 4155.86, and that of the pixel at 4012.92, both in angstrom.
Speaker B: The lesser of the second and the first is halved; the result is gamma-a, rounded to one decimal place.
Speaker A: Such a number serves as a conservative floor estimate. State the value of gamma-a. 5.0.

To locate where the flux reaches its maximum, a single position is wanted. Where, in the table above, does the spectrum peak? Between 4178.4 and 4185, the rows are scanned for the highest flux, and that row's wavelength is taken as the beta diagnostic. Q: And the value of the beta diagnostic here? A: 4178.89 angstrom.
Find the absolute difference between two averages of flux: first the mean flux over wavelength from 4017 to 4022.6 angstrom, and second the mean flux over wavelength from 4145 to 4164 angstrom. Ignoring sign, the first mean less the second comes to 1.38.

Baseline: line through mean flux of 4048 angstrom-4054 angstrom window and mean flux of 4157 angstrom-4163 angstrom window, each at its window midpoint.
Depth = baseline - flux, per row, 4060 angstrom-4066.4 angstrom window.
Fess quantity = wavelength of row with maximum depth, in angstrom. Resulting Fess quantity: 4065.94 angstrom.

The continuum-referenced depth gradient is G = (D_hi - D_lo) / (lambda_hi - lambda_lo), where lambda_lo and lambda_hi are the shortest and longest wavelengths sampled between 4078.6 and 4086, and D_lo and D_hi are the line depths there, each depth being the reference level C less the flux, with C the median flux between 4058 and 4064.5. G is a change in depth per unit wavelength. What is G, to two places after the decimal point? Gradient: -0.20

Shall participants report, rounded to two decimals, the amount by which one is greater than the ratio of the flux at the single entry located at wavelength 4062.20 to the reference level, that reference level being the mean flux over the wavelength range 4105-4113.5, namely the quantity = -0.11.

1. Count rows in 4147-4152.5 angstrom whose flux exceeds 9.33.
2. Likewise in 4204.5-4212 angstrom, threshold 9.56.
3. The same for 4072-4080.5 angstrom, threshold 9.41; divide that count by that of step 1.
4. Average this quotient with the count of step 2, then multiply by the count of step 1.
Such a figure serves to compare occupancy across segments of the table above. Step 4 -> 7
